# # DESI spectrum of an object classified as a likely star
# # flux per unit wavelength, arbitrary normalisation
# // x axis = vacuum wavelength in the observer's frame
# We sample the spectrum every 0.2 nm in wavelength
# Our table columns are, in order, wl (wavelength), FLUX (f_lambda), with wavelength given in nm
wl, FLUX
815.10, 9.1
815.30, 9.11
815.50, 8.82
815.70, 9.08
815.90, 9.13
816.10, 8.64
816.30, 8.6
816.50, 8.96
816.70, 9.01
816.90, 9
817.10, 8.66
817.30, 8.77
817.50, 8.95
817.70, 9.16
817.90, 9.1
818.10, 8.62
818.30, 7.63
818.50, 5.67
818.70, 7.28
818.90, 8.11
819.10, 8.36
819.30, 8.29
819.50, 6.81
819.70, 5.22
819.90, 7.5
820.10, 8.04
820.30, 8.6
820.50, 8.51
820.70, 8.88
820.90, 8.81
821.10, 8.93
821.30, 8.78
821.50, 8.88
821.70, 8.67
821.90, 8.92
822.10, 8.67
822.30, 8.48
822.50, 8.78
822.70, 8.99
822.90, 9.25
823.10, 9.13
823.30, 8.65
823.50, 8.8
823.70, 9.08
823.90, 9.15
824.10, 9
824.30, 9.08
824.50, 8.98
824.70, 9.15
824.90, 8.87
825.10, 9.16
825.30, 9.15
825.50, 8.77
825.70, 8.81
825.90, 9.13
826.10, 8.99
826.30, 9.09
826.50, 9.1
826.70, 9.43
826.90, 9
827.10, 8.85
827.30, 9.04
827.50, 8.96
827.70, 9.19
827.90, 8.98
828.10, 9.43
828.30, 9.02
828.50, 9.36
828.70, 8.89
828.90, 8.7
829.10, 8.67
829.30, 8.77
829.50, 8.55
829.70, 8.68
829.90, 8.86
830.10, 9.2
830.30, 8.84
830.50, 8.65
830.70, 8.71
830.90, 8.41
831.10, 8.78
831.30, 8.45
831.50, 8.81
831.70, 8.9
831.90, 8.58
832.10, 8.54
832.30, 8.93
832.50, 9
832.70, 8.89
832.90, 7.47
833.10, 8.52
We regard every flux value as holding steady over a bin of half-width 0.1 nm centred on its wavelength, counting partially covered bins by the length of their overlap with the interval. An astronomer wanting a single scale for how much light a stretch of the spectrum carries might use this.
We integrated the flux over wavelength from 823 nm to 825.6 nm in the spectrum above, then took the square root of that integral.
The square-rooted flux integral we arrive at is 4.84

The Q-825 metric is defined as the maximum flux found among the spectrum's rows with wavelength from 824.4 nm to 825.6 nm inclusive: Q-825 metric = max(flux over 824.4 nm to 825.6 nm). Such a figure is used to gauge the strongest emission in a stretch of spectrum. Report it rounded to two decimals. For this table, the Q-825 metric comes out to 9.16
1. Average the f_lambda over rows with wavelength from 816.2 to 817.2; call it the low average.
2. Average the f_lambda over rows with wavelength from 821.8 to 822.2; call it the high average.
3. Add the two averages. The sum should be 17.6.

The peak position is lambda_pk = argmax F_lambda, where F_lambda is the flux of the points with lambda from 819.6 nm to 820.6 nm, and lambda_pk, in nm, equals 820.30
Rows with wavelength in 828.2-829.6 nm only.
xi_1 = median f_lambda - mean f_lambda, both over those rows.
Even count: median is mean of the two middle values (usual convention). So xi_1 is -0.08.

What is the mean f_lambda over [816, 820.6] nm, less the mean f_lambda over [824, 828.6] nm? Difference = -0.92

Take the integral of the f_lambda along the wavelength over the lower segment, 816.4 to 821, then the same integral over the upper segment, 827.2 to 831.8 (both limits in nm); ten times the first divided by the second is 9.2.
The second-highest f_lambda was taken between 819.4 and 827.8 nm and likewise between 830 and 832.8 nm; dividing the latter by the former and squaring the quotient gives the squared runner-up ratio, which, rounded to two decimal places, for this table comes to 0.95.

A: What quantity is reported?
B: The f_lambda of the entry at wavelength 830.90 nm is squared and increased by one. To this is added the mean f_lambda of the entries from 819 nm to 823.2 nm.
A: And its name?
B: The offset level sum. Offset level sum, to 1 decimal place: 80.1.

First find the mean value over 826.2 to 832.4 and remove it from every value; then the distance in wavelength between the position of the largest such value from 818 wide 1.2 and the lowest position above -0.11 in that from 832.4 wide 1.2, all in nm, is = 14.60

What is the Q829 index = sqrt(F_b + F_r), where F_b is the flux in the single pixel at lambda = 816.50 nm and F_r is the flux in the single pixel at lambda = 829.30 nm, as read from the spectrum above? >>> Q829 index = 4.21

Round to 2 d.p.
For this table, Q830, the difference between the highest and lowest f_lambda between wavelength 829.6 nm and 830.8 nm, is 0.55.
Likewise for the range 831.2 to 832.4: 0.48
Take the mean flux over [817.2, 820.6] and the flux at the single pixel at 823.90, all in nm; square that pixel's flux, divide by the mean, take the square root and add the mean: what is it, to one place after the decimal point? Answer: 11.2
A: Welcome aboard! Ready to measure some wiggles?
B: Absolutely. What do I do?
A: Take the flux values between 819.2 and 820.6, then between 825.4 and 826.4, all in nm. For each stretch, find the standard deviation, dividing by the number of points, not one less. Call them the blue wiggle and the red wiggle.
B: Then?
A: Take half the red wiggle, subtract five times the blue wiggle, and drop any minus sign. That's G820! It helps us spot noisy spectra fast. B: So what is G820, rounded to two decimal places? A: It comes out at 5.53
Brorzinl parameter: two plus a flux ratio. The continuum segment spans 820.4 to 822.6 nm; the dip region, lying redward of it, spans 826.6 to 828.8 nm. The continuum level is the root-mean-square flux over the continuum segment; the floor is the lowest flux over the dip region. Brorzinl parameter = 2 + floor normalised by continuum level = 3.01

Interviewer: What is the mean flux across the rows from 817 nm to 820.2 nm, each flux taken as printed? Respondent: 7.89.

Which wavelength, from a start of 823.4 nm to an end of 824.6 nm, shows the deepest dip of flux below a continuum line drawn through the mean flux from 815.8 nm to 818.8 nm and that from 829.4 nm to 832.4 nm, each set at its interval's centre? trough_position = 823.50 nm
